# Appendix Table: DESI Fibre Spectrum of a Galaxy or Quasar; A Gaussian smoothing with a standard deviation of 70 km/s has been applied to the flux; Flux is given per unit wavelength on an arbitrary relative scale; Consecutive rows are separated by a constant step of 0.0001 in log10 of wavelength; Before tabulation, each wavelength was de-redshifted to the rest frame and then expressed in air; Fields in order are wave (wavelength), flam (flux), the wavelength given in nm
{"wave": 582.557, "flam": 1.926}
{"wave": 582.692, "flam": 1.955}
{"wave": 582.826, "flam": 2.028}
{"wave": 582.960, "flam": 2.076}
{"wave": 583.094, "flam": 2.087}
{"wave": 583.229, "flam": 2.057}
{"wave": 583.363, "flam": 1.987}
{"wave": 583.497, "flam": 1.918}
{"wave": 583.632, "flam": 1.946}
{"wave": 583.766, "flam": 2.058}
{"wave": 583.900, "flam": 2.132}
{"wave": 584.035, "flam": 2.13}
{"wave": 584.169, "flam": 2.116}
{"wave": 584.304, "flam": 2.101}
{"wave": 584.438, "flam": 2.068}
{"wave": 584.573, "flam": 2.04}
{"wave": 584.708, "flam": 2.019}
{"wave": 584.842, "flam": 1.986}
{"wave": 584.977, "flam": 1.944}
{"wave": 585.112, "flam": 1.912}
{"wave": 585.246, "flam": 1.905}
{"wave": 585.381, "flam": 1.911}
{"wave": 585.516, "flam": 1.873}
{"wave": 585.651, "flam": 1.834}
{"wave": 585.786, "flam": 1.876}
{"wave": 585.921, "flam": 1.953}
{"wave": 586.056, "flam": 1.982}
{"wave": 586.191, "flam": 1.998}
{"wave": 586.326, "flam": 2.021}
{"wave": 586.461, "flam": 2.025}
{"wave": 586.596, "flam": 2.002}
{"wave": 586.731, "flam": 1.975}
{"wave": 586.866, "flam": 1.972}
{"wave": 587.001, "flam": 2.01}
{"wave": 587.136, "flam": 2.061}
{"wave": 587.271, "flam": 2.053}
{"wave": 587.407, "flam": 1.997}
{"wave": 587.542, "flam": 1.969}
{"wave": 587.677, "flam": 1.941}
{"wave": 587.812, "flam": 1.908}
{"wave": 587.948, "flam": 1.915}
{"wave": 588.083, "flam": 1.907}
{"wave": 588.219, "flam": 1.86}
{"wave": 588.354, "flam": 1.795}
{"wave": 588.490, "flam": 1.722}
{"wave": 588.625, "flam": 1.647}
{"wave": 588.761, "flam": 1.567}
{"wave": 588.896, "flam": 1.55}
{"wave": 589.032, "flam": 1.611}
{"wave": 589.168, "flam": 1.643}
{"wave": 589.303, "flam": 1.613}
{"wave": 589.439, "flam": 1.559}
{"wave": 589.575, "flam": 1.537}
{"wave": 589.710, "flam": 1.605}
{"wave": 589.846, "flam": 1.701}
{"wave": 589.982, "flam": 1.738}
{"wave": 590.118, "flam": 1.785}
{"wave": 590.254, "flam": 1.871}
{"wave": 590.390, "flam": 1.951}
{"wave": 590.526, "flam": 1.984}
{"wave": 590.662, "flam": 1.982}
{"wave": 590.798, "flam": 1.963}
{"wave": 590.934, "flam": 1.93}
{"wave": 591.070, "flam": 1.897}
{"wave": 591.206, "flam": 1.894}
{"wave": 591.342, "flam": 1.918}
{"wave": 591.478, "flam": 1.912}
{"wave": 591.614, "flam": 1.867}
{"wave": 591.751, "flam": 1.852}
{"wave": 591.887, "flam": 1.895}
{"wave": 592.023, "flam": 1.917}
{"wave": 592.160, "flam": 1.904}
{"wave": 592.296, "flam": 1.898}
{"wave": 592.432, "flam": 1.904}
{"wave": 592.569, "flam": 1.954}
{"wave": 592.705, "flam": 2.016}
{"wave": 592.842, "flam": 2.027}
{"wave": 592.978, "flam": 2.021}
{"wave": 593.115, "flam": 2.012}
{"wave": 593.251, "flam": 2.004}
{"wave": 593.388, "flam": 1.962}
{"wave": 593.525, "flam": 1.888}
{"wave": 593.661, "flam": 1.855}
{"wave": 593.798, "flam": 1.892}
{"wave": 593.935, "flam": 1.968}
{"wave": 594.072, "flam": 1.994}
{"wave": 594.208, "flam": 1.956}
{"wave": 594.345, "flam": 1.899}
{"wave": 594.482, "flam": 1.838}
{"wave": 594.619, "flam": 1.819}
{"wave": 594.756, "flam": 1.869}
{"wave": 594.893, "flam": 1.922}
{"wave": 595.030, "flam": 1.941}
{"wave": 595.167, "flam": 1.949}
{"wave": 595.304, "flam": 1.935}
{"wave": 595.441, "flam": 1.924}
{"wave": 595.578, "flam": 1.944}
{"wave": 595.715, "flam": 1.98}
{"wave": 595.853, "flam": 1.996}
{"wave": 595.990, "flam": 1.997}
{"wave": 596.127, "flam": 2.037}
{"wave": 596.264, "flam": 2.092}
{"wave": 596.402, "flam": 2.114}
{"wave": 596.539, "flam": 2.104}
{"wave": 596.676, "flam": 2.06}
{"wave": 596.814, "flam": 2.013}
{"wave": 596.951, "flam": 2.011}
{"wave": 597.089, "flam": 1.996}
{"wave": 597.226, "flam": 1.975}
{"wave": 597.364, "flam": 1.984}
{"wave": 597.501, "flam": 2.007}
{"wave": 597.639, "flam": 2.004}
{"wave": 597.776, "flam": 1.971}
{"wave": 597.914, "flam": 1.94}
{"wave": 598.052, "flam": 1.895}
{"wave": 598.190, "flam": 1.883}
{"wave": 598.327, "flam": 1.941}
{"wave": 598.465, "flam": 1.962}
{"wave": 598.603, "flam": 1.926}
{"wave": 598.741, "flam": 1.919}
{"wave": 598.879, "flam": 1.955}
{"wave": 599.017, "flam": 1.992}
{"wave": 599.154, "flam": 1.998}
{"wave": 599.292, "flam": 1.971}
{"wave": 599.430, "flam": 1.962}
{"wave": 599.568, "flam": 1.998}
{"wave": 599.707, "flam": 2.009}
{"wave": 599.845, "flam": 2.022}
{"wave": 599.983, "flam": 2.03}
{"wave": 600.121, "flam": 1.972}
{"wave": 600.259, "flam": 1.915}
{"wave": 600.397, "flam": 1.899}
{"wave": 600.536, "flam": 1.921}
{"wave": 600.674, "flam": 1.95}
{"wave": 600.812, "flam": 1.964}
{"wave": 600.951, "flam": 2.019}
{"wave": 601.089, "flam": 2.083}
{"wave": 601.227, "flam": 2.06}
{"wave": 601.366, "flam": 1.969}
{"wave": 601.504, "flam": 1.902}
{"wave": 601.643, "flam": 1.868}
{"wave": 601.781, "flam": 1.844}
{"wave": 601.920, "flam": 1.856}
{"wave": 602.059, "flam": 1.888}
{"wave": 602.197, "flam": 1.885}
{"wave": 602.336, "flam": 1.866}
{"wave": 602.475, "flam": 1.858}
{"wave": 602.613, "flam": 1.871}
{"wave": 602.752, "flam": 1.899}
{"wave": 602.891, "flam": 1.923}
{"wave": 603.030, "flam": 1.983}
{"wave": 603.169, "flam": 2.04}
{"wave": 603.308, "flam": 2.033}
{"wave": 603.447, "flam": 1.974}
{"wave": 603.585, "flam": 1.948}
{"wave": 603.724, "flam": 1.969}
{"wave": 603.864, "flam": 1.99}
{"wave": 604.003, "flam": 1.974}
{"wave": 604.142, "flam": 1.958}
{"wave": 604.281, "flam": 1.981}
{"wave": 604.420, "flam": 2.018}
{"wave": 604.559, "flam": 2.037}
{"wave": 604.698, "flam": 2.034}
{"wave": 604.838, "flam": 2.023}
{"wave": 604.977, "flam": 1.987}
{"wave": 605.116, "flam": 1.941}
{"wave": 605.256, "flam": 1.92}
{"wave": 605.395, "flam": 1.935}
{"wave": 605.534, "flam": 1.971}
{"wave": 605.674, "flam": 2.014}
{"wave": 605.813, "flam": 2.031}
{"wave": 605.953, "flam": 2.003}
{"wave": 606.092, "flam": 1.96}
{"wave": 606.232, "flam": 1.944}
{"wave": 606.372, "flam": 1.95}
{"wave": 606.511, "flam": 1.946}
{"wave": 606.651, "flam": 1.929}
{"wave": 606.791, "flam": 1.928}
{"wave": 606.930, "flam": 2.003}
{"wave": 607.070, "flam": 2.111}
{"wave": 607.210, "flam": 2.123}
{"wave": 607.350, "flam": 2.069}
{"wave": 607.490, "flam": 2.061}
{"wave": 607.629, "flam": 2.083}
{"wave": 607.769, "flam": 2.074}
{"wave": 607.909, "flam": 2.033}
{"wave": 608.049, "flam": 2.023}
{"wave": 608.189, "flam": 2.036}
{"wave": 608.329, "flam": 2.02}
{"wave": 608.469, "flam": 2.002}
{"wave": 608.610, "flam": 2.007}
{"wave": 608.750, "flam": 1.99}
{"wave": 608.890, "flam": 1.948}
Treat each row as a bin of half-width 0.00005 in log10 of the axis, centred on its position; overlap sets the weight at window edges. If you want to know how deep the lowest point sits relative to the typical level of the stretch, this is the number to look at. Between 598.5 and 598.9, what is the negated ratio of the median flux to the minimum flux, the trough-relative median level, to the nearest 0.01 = -1.00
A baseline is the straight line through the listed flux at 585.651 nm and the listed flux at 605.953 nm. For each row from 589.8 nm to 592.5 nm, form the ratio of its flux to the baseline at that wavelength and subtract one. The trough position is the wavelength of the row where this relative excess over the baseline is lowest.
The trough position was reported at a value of 589.846 nm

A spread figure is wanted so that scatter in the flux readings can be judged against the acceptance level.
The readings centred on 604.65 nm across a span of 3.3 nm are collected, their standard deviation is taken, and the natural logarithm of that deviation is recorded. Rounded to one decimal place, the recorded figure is -3.3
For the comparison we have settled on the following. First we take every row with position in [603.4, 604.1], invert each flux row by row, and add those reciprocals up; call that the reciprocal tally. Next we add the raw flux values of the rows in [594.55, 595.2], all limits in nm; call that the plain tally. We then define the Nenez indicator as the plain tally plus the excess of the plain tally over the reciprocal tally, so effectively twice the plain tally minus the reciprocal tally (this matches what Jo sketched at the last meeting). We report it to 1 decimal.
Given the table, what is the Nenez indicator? 16.5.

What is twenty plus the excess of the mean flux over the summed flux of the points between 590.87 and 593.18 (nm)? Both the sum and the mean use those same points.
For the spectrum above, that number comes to -10.9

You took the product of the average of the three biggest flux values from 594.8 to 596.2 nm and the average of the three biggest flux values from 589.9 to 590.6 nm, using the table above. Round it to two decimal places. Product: 3.89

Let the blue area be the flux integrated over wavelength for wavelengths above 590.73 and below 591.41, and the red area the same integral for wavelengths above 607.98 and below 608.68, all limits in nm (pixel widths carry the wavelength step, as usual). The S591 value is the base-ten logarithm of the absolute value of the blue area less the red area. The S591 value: -1.0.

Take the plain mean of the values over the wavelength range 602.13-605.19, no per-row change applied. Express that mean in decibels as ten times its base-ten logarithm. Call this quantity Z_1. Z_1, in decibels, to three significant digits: 2.93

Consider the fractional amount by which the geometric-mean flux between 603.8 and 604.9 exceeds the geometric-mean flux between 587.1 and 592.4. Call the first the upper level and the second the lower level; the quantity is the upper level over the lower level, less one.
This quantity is 0.10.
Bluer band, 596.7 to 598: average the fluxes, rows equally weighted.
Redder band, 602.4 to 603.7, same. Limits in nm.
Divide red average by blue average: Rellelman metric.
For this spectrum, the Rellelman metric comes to 0.98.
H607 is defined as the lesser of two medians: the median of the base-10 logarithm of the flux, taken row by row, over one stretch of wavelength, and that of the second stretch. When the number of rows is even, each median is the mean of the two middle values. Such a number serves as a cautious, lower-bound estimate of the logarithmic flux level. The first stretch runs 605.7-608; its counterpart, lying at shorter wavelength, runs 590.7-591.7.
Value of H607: 0.281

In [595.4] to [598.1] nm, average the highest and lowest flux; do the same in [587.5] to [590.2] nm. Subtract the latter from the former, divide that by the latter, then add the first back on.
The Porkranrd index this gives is 2.15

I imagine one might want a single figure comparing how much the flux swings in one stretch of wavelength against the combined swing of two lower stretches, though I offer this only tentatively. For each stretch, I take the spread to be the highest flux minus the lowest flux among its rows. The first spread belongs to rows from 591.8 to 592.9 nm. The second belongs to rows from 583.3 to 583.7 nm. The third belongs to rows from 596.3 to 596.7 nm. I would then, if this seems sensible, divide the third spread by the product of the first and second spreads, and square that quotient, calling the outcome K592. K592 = 35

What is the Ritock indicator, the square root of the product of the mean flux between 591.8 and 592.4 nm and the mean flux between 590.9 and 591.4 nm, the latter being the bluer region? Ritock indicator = 1.91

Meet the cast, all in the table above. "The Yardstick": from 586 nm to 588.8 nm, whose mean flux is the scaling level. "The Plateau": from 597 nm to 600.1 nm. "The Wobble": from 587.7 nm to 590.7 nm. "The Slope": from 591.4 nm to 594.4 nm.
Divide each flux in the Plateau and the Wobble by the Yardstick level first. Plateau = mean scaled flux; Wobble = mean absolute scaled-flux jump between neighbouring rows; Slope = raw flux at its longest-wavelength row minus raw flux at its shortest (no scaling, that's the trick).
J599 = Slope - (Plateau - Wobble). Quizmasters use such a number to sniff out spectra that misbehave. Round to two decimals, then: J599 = -1.01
